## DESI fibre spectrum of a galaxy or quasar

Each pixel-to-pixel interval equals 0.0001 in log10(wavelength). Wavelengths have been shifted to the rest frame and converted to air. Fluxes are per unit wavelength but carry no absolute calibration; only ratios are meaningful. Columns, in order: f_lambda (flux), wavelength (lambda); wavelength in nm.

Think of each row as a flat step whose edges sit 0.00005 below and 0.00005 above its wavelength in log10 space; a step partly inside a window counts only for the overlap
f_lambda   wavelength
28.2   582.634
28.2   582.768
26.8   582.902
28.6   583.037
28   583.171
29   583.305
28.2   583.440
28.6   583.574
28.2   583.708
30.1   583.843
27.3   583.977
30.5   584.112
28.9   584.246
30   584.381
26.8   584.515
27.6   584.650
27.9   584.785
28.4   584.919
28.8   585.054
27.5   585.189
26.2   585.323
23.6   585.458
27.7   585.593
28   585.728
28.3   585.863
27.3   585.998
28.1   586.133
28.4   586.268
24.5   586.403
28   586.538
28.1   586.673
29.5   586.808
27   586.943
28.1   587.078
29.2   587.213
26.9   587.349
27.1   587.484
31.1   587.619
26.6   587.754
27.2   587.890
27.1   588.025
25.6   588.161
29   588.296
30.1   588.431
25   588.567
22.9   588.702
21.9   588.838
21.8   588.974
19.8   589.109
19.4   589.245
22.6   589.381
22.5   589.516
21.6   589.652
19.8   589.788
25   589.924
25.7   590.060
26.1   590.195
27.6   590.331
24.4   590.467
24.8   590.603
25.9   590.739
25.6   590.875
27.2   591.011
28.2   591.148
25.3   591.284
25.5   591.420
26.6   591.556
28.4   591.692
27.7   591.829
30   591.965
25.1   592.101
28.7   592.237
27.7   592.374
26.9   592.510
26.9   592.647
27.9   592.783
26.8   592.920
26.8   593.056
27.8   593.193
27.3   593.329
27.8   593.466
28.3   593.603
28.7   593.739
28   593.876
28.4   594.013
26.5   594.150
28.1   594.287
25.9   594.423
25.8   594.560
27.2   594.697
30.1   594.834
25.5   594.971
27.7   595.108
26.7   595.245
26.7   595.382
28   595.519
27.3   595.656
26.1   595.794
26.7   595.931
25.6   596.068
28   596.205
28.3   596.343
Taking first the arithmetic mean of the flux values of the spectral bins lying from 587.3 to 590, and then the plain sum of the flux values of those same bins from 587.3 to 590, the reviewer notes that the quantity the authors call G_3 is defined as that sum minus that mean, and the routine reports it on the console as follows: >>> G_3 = 468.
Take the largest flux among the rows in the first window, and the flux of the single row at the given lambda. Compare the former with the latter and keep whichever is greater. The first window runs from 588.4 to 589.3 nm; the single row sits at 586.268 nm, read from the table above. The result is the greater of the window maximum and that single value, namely 30.1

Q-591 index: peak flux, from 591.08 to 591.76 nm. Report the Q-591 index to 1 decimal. 28.4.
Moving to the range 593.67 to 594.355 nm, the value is 28.7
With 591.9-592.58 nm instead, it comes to 30.0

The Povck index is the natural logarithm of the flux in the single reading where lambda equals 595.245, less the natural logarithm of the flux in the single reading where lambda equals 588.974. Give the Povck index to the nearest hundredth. 0.20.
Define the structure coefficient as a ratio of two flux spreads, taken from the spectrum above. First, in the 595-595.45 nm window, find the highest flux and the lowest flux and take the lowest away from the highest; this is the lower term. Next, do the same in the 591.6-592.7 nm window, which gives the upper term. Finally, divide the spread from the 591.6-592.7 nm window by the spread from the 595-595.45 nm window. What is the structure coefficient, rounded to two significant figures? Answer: 4.9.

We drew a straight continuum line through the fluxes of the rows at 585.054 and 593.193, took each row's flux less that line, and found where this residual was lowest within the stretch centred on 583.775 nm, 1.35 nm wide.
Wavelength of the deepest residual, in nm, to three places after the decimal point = 583.977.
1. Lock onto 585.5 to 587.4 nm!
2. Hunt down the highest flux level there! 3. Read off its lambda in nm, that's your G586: 586.808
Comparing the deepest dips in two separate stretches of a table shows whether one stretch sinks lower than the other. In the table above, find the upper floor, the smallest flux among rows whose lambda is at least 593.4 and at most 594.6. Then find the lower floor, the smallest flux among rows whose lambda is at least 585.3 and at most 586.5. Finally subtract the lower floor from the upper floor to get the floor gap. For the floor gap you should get 2.2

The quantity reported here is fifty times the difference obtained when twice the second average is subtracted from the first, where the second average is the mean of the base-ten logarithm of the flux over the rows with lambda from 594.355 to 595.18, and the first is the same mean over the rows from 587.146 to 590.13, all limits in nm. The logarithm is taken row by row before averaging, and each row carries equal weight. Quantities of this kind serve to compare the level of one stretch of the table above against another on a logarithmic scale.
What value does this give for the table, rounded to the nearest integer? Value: -74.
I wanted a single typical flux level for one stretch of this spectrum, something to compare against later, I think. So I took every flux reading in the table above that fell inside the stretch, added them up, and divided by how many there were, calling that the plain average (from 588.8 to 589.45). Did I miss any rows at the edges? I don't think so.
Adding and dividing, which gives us 21.1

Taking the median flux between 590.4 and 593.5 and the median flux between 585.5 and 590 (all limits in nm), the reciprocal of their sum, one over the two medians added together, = 0.0185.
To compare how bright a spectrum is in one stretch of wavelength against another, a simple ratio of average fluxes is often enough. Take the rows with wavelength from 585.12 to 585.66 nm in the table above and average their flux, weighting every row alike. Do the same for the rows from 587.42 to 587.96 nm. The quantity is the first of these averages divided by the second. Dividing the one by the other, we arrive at 0.94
